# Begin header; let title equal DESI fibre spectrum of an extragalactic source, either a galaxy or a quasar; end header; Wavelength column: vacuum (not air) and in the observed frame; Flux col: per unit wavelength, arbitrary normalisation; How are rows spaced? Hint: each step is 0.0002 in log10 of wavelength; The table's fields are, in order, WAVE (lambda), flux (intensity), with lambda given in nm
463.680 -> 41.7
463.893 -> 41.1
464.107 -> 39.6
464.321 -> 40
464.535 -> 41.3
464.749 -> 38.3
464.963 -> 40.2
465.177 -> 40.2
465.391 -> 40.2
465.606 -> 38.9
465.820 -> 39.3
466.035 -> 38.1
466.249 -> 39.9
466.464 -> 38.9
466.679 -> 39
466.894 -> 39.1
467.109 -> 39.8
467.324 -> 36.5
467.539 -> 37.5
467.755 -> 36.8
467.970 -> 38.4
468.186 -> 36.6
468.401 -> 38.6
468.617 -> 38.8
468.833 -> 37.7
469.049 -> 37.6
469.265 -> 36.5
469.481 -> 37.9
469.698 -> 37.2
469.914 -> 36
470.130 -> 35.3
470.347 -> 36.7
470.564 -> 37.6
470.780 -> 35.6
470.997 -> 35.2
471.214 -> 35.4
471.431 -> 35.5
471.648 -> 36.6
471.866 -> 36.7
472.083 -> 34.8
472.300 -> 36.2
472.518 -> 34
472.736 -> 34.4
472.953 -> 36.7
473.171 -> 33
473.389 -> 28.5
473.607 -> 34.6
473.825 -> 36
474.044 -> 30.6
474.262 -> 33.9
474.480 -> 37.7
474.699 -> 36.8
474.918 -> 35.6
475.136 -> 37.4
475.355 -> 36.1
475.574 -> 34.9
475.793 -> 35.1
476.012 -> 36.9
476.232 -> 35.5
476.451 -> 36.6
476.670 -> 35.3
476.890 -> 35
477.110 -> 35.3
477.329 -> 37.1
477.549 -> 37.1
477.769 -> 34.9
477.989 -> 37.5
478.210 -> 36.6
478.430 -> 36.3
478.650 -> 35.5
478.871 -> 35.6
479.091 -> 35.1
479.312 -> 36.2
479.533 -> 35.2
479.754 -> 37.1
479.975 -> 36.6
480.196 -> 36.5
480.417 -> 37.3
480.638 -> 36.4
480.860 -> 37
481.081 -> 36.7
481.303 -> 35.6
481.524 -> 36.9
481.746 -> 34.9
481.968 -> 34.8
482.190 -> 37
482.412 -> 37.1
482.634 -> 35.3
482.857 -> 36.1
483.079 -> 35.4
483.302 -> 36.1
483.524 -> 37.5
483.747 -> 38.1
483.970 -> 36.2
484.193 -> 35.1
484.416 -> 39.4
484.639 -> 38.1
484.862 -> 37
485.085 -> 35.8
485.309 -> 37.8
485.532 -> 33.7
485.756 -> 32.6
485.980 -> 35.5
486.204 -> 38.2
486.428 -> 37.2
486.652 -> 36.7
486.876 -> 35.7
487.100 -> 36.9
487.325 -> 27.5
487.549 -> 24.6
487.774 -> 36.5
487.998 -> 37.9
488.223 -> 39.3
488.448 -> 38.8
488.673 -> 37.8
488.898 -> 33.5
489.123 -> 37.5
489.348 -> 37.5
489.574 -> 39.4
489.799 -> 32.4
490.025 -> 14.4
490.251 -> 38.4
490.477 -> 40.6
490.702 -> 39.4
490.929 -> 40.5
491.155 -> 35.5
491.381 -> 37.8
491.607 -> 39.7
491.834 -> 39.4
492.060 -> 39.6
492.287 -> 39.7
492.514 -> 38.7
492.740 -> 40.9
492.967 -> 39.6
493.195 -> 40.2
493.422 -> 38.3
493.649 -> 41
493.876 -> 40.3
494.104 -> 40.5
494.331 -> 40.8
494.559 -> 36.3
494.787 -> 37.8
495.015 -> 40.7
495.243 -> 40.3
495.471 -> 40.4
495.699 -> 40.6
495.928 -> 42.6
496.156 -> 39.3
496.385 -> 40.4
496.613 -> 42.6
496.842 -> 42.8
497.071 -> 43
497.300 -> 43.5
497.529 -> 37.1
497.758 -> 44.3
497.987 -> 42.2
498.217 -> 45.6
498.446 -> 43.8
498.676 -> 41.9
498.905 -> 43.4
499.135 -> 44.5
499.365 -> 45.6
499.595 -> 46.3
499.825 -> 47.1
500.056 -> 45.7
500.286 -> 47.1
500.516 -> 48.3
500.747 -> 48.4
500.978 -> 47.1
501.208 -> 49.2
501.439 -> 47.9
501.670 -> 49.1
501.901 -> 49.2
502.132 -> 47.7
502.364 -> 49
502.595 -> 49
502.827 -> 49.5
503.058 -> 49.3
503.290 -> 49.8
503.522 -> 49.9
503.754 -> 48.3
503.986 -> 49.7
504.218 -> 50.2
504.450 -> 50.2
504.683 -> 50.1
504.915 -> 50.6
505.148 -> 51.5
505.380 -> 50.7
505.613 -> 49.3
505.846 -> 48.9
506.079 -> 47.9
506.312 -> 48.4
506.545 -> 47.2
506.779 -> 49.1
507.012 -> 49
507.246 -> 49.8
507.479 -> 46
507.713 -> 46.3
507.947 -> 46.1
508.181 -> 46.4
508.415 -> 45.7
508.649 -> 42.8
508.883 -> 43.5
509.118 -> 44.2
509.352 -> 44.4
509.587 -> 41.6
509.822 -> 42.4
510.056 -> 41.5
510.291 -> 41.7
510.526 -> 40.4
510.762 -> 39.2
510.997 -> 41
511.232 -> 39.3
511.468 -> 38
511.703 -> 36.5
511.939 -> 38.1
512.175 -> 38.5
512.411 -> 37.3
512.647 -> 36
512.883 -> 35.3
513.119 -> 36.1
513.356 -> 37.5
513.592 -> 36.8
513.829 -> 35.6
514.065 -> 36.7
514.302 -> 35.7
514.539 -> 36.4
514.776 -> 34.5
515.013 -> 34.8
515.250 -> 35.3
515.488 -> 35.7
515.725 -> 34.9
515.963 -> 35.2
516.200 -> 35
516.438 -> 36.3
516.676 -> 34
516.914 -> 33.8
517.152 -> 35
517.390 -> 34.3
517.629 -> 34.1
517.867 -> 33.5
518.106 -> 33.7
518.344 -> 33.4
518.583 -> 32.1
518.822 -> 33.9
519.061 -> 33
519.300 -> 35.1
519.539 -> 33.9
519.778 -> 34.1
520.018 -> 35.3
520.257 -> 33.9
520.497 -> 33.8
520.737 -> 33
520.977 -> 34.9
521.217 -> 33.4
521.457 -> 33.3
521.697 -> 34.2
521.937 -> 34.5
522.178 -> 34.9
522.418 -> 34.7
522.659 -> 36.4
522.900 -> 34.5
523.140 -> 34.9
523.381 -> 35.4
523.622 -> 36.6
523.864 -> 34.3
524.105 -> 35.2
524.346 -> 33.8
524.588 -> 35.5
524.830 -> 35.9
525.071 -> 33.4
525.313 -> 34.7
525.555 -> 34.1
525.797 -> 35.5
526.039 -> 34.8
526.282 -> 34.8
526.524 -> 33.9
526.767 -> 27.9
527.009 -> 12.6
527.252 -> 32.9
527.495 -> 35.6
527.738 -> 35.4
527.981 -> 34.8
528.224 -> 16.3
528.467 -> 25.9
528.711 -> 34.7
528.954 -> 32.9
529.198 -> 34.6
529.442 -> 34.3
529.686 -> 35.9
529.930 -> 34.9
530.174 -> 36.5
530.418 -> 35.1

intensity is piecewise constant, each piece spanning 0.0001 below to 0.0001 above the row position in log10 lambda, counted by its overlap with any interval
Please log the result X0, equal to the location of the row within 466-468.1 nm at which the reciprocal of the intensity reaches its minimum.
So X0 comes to 466.249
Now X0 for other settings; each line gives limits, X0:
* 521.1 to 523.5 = 522.659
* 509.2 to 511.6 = 509.352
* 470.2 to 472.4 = 470.564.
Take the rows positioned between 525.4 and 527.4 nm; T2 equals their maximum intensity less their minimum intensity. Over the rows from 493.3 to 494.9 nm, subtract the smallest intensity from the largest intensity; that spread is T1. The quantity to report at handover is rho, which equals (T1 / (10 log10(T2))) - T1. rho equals -4.4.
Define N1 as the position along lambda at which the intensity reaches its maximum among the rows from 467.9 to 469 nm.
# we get 468.617 nm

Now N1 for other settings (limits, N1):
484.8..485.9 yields 485.309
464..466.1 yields 464.535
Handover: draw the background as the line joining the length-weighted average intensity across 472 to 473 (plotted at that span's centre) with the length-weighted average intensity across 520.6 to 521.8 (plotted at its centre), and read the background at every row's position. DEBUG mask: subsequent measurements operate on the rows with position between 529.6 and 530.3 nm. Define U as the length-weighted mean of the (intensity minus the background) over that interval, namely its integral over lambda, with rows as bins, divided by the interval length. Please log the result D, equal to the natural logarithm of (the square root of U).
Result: 0.41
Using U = 2.3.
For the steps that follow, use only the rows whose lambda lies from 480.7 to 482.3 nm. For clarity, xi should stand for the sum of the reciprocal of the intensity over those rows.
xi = 0.19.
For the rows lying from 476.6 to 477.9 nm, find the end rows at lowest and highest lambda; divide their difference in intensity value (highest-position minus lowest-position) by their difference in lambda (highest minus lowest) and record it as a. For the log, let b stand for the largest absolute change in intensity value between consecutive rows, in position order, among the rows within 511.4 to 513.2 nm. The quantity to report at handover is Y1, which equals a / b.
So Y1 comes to -0.2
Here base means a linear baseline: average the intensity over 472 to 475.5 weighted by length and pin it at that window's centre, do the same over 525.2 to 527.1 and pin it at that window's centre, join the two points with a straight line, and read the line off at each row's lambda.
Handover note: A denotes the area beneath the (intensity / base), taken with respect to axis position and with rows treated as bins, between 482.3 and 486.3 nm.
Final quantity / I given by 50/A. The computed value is 11.7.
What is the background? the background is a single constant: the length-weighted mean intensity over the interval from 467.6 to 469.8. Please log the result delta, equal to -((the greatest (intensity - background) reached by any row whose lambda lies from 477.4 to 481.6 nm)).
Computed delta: 0.1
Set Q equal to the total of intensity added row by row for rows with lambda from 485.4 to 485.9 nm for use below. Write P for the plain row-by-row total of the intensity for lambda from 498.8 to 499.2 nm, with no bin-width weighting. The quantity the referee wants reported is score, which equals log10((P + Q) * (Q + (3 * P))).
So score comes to 4.71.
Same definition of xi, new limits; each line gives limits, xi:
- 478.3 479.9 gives 0.20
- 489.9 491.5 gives 0.22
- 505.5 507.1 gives 0.14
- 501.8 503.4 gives 0.14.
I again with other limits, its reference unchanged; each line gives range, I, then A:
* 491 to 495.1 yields 10.4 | 4.8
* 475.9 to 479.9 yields 12.0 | 4.2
